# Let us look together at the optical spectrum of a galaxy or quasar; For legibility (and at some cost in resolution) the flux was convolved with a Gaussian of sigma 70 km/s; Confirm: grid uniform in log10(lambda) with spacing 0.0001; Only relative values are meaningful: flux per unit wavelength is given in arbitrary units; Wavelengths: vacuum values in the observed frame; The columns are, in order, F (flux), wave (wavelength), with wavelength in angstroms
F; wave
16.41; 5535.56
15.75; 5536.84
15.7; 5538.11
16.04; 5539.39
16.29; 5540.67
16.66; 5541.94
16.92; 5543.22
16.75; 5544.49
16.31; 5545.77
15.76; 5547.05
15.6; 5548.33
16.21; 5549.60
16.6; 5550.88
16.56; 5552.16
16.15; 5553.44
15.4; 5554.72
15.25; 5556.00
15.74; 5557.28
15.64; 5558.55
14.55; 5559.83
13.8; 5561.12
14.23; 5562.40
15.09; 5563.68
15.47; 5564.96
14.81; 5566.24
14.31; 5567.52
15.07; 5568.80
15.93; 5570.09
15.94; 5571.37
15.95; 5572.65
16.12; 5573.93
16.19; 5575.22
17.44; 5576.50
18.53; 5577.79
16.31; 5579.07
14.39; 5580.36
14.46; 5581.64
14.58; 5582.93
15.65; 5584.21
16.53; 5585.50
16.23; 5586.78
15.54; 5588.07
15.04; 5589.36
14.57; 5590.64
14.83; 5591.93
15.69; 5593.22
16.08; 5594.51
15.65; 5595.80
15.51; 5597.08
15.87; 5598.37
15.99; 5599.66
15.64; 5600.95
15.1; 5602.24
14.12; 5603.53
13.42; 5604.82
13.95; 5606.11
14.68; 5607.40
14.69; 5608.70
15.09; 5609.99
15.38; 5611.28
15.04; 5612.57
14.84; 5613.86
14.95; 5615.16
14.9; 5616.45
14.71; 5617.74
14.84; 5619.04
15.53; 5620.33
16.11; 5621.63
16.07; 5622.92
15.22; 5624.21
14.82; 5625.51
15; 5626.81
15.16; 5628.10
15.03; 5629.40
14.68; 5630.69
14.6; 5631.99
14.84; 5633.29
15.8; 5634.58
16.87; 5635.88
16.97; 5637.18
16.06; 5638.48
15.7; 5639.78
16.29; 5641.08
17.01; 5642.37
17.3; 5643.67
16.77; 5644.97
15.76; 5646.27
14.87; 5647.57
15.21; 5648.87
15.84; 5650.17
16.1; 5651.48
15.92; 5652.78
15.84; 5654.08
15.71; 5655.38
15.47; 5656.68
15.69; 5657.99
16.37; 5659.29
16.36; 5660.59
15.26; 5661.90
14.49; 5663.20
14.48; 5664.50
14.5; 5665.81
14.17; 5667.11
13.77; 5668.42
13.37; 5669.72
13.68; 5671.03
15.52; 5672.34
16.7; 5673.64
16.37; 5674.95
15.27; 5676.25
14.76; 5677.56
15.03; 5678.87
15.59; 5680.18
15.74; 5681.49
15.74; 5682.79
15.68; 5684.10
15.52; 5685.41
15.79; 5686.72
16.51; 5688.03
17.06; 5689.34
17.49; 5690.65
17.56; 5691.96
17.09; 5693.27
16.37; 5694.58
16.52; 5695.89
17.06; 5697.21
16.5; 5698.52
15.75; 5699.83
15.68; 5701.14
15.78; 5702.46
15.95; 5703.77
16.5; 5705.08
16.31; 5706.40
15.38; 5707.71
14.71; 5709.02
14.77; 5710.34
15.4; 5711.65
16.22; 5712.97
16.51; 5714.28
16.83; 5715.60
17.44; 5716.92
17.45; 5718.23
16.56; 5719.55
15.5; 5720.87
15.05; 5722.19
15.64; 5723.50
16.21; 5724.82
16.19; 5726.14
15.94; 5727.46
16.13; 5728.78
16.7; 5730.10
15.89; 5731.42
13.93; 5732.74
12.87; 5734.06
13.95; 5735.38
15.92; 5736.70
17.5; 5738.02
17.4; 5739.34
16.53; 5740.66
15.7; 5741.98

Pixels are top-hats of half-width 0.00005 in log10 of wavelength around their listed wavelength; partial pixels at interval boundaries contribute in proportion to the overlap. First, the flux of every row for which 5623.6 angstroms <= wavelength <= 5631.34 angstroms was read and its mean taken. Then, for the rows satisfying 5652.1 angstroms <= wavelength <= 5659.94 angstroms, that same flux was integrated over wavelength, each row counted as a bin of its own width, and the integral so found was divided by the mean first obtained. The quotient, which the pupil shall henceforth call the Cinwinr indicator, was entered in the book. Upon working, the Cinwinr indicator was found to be 8.3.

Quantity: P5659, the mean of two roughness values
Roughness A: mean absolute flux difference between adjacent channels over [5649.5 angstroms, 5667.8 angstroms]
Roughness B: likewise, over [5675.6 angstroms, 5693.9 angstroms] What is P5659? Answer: 0.32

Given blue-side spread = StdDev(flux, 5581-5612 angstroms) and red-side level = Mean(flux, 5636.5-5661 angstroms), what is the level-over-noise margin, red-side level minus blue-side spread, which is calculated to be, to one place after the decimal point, 15.3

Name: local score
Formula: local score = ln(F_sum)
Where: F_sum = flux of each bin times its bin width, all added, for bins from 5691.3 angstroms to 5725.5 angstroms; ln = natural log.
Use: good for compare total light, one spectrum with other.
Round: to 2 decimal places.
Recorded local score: 6.32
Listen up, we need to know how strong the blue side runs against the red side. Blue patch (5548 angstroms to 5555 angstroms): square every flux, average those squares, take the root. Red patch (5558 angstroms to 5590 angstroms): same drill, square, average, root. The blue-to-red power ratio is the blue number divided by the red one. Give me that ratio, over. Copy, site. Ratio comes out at 1.04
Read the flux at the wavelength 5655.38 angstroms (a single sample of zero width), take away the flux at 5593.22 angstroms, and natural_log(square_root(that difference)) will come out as -2.0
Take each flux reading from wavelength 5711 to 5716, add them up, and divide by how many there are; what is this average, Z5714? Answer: 16.2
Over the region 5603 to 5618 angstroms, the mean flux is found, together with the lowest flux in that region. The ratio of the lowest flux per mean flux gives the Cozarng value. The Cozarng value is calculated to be 0.916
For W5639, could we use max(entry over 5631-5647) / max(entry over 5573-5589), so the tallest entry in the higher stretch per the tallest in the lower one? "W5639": 0.93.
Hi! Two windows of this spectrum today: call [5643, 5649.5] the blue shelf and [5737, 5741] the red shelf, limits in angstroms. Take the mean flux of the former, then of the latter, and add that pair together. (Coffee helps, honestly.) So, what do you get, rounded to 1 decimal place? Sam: 33.1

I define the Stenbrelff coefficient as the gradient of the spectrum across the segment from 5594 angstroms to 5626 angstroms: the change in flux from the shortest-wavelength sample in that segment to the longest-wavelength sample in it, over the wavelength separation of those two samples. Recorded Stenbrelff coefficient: -0.041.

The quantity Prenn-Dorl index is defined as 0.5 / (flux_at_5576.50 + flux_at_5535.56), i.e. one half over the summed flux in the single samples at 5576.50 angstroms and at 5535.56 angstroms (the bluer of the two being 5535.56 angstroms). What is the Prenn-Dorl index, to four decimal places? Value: 0.0148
